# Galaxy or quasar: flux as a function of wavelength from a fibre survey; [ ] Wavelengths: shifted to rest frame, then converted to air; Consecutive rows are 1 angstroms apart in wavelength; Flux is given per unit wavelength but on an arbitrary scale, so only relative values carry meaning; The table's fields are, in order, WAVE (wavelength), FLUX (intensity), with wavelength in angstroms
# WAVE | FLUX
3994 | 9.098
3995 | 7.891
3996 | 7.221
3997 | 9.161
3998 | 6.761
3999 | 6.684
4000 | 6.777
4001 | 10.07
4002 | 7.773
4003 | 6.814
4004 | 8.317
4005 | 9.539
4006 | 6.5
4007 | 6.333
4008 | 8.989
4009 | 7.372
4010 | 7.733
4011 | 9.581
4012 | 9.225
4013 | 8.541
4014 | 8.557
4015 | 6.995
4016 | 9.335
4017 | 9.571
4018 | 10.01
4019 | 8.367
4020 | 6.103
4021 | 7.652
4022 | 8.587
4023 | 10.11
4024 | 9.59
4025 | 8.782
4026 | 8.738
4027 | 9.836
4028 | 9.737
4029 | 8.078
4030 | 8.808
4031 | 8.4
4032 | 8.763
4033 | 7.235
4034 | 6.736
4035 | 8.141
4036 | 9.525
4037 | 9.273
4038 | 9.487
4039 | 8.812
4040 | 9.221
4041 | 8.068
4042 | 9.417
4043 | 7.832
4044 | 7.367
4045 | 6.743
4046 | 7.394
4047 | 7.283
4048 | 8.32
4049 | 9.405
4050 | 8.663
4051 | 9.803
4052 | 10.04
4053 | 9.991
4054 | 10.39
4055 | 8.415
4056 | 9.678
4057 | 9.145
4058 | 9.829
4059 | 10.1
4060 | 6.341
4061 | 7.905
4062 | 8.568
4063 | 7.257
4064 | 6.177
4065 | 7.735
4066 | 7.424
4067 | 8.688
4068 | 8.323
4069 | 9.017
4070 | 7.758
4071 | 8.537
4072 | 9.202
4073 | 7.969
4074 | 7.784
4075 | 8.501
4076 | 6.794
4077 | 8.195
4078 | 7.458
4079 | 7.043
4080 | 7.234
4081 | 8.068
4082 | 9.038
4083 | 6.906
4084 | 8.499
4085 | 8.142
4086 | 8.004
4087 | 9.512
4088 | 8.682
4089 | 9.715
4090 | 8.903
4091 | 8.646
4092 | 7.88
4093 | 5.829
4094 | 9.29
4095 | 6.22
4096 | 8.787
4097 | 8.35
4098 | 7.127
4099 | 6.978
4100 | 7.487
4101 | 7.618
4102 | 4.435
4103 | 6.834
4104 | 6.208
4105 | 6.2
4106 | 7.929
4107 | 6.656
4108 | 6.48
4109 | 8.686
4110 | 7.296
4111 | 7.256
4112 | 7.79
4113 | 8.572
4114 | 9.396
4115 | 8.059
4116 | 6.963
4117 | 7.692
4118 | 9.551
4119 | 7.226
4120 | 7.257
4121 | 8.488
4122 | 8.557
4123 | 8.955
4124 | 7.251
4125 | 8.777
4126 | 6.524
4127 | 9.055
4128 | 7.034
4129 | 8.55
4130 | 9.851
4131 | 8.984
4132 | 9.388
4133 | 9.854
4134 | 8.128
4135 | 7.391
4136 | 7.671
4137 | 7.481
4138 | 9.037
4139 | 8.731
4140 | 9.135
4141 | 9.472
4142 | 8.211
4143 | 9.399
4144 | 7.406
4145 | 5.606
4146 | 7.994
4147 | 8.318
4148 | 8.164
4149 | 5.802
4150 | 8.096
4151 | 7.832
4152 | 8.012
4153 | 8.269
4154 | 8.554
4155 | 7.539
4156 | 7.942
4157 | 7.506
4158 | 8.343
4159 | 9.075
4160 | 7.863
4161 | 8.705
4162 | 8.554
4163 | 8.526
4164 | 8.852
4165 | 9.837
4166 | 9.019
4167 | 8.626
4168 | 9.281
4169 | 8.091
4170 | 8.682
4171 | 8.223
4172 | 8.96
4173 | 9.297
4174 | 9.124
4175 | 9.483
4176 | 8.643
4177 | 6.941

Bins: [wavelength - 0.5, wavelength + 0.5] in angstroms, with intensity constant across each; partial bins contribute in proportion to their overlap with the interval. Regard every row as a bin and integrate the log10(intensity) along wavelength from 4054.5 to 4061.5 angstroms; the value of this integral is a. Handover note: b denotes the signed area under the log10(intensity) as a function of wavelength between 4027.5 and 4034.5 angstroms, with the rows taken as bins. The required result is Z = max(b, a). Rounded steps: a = 6.57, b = 6.40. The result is 6.57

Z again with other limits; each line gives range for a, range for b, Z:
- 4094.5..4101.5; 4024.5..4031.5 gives 6.64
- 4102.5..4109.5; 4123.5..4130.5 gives 6.35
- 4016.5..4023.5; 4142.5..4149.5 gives 6.51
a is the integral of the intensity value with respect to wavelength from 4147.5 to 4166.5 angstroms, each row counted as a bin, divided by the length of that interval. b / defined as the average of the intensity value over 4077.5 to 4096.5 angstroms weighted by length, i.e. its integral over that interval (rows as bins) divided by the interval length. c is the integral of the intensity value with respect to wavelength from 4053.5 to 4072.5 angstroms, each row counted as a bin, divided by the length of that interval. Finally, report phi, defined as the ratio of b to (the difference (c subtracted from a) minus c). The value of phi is -0.94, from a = 8.2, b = 8.1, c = 8.4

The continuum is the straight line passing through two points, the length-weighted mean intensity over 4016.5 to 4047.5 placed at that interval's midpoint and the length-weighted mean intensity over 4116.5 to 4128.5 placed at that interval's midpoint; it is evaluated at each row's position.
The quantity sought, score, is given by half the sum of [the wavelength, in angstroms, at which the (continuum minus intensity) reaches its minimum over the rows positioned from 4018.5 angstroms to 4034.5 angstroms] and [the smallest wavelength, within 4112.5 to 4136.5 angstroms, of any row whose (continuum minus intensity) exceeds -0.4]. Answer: 4069.0 angstroms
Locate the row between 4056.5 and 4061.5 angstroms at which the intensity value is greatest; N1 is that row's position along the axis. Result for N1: 4059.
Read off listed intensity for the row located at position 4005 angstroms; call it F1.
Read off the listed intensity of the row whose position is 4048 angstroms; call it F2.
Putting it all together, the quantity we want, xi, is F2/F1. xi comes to 0.87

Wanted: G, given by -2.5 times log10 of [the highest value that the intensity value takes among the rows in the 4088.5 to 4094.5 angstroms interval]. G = -2.47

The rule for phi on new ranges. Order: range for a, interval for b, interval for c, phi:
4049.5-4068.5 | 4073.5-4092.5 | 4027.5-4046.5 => -1.01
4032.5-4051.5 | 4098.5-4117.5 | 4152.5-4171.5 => -0.84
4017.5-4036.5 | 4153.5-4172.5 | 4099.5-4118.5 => -1.36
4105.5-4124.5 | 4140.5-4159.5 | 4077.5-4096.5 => -0.96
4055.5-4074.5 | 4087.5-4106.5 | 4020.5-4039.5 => -0.82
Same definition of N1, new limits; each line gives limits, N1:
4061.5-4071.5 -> 4069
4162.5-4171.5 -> 4165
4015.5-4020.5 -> 4018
